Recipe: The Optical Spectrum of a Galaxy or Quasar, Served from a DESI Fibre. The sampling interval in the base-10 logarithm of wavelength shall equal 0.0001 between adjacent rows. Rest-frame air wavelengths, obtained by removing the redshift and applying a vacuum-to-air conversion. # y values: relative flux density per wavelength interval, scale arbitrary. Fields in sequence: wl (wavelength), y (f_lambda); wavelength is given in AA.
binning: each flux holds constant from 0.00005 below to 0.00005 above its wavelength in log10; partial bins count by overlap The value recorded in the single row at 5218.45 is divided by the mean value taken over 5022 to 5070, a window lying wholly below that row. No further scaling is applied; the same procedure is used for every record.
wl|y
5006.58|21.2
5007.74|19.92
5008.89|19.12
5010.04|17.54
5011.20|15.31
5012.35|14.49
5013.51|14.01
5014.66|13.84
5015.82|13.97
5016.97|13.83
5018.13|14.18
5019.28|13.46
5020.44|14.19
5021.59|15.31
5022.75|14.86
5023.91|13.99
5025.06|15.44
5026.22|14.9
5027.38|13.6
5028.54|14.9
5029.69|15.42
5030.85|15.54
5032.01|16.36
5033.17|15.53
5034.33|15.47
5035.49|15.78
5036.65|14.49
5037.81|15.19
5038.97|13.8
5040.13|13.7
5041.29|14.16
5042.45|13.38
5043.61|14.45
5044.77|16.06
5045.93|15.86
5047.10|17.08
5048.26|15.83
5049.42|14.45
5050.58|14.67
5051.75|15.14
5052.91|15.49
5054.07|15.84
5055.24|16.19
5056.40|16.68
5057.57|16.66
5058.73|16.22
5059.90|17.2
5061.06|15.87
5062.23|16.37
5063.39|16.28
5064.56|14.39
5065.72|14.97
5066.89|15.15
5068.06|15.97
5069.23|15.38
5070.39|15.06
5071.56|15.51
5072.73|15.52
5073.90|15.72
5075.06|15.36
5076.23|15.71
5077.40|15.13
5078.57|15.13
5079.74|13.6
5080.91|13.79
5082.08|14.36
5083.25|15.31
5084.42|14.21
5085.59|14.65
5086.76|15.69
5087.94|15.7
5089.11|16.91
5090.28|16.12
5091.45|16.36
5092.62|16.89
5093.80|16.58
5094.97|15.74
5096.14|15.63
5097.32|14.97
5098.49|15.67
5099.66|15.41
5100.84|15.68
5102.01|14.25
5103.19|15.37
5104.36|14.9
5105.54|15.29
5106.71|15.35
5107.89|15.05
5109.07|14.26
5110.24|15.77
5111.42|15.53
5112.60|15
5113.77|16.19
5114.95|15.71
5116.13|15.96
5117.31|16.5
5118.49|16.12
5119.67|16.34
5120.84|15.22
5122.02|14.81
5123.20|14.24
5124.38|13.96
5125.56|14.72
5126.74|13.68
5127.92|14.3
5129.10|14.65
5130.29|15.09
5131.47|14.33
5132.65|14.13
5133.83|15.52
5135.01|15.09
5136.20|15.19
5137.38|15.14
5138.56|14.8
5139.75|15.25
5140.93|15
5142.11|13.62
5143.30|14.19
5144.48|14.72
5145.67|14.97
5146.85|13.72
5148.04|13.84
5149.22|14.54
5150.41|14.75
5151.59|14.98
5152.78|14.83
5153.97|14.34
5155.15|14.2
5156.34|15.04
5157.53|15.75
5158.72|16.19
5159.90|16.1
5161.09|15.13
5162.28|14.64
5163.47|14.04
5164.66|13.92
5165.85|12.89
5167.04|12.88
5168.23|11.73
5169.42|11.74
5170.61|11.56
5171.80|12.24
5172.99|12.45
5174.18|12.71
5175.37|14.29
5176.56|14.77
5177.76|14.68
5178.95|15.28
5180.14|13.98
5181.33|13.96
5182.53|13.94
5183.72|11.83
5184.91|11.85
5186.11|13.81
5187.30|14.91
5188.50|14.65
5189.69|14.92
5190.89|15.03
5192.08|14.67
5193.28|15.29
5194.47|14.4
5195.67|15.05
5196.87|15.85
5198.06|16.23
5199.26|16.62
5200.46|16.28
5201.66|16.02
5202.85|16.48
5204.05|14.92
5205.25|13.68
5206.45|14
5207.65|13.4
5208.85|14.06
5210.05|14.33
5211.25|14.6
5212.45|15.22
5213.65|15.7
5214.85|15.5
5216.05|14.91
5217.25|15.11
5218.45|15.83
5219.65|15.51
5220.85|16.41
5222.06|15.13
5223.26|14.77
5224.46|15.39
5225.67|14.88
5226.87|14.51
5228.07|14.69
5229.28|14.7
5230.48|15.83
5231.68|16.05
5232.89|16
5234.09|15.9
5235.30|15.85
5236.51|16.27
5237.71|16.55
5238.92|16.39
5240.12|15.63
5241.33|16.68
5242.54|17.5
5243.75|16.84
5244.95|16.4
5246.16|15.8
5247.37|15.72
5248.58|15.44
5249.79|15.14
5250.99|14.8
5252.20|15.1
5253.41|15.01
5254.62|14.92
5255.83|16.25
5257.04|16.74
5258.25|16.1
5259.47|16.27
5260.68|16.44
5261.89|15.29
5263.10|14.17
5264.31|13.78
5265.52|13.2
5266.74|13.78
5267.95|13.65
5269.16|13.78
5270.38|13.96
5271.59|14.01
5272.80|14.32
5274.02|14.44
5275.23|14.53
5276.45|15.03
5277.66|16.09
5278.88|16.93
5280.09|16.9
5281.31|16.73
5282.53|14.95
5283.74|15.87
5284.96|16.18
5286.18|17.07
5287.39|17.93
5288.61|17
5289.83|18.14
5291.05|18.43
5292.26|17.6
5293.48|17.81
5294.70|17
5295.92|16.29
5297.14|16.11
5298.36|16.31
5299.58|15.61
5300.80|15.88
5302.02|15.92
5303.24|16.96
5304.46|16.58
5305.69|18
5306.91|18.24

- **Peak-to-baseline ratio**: 1.03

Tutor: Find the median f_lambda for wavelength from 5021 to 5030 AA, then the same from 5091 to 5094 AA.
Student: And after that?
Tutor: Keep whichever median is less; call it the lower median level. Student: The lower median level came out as 14.9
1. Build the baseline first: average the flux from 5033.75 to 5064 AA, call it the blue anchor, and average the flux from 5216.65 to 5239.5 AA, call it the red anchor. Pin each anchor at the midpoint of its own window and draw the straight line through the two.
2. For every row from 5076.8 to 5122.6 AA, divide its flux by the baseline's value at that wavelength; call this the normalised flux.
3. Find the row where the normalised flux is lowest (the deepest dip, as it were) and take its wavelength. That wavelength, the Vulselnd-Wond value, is 5079.74 AA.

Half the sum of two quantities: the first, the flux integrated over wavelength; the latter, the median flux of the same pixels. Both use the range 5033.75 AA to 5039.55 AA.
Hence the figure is 50.9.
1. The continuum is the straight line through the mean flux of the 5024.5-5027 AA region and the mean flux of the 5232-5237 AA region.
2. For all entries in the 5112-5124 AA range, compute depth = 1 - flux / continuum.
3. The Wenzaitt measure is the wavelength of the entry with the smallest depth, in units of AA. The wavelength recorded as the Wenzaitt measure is 5117.31 AA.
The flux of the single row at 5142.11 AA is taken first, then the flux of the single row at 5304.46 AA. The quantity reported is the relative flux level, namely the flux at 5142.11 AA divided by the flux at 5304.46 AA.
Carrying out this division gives 0.82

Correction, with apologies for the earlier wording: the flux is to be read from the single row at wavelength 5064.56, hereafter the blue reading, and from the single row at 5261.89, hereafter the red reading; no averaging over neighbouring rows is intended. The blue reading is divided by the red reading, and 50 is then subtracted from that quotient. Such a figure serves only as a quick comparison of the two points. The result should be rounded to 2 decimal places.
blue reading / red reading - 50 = -49.06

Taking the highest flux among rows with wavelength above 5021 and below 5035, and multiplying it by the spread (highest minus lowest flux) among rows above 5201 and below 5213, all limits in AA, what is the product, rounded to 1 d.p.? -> 50.4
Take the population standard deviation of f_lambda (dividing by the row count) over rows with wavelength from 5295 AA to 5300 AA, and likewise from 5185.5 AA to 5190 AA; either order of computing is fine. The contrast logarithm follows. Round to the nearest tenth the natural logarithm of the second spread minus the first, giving -1.8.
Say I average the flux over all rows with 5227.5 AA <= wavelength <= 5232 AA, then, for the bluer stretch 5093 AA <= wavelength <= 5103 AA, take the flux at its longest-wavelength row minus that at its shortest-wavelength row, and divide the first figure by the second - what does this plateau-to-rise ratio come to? -7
